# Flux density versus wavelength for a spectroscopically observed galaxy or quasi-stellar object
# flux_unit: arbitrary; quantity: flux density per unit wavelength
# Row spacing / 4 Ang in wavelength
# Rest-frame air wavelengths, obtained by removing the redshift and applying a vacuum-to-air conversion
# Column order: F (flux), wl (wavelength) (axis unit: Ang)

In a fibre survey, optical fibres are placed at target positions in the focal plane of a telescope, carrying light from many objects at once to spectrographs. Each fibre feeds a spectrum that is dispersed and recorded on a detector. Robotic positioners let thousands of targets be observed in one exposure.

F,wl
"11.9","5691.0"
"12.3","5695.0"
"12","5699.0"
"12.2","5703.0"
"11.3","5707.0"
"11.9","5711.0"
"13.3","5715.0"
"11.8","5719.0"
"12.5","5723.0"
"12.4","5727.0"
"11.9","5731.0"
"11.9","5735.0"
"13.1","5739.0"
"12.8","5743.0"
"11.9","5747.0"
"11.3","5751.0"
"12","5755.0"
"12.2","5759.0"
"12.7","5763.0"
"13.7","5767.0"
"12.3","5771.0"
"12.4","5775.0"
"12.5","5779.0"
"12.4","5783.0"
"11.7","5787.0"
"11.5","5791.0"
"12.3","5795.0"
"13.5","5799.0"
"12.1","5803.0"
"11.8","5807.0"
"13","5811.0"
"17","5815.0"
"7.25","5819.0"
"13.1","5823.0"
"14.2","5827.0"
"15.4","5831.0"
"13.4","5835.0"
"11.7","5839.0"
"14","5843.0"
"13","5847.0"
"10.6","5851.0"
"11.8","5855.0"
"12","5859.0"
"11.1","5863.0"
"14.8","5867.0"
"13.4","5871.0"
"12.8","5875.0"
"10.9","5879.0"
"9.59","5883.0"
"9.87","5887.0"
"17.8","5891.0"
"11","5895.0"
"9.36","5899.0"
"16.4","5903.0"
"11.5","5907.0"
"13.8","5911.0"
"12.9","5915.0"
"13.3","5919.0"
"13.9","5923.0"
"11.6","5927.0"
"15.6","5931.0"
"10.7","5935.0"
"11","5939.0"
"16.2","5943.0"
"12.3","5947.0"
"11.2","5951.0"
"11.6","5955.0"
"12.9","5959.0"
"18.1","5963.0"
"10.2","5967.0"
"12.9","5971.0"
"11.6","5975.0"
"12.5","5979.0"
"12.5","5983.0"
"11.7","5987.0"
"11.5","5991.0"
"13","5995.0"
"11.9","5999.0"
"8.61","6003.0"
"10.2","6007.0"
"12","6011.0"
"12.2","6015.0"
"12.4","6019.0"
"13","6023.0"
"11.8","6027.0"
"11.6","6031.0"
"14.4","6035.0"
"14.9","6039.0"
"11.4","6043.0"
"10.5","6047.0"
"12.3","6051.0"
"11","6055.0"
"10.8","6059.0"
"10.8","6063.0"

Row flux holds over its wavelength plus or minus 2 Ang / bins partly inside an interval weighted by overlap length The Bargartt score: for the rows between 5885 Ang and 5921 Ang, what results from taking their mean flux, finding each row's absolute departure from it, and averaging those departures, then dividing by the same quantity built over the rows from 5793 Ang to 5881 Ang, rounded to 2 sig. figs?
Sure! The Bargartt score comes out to 1.6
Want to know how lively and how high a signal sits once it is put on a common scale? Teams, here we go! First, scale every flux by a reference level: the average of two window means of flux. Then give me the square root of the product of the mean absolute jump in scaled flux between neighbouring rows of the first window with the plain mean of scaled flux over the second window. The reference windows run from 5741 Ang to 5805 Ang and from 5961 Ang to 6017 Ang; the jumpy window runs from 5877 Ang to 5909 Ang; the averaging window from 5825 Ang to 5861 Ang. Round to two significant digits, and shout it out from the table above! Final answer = 0.61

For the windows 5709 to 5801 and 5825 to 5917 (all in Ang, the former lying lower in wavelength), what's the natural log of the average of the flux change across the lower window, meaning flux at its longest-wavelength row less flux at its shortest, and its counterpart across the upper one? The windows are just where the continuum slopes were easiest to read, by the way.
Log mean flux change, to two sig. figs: -1.9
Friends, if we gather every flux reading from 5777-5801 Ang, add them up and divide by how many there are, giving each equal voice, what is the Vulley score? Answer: 12.3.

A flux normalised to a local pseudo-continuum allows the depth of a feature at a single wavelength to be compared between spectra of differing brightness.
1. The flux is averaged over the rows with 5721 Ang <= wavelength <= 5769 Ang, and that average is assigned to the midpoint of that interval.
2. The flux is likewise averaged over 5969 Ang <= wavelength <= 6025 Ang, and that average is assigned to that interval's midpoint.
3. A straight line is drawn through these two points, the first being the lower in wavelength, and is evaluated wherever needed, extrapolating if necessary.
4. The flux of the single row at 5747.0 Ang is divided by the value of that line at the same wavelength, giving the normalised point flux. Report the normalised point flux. 0.96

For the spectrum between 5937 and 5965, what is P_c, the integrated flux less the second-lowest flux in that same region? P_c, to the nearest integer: 362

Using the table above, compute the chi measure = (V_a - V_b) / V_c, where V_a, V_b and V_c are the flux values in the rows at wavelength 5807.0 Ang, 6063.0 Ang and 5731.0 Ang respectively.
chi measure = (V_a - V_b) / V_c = 0.084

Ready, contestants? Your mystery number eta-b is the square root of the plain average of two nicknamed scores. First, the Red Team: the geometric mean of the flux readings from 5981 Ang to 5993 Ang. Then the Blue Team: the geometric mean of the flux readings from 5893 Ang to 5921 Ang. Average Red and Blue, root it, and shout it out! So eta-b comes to 3.49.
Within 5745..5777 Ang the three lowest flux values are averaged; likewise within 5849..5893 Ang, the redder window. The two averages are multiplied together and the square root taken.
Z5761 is 10.8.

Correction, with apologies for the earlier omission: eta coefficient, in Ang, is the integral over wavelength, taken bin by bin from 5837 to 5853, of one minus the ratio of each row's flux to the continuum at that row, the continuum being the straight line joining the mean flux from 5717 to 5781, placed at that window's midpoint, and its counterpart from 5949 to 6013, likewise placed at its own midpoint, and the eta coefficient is -0.15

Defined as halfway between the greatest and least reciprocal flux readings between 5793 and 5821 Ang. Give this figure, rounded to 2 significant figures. 0.098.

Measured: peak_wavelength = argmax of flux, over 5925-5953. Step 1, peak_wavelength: 5943.0 Ang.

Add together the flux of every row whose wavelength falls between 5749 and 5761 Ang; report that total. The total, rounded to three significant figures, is 35.5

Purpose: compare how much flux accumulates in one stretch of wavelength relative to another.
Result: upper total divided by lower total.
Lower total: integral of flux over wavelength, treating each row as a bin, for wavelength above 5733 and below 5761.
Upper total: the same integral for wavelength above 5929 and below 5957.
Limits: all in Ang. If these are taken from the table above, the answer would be 1.04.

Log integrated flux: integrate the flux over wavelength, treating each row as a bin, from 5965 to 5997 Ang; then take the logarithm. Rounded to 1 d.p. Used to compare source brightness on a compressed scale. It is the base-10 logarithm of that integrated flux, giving 2.6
